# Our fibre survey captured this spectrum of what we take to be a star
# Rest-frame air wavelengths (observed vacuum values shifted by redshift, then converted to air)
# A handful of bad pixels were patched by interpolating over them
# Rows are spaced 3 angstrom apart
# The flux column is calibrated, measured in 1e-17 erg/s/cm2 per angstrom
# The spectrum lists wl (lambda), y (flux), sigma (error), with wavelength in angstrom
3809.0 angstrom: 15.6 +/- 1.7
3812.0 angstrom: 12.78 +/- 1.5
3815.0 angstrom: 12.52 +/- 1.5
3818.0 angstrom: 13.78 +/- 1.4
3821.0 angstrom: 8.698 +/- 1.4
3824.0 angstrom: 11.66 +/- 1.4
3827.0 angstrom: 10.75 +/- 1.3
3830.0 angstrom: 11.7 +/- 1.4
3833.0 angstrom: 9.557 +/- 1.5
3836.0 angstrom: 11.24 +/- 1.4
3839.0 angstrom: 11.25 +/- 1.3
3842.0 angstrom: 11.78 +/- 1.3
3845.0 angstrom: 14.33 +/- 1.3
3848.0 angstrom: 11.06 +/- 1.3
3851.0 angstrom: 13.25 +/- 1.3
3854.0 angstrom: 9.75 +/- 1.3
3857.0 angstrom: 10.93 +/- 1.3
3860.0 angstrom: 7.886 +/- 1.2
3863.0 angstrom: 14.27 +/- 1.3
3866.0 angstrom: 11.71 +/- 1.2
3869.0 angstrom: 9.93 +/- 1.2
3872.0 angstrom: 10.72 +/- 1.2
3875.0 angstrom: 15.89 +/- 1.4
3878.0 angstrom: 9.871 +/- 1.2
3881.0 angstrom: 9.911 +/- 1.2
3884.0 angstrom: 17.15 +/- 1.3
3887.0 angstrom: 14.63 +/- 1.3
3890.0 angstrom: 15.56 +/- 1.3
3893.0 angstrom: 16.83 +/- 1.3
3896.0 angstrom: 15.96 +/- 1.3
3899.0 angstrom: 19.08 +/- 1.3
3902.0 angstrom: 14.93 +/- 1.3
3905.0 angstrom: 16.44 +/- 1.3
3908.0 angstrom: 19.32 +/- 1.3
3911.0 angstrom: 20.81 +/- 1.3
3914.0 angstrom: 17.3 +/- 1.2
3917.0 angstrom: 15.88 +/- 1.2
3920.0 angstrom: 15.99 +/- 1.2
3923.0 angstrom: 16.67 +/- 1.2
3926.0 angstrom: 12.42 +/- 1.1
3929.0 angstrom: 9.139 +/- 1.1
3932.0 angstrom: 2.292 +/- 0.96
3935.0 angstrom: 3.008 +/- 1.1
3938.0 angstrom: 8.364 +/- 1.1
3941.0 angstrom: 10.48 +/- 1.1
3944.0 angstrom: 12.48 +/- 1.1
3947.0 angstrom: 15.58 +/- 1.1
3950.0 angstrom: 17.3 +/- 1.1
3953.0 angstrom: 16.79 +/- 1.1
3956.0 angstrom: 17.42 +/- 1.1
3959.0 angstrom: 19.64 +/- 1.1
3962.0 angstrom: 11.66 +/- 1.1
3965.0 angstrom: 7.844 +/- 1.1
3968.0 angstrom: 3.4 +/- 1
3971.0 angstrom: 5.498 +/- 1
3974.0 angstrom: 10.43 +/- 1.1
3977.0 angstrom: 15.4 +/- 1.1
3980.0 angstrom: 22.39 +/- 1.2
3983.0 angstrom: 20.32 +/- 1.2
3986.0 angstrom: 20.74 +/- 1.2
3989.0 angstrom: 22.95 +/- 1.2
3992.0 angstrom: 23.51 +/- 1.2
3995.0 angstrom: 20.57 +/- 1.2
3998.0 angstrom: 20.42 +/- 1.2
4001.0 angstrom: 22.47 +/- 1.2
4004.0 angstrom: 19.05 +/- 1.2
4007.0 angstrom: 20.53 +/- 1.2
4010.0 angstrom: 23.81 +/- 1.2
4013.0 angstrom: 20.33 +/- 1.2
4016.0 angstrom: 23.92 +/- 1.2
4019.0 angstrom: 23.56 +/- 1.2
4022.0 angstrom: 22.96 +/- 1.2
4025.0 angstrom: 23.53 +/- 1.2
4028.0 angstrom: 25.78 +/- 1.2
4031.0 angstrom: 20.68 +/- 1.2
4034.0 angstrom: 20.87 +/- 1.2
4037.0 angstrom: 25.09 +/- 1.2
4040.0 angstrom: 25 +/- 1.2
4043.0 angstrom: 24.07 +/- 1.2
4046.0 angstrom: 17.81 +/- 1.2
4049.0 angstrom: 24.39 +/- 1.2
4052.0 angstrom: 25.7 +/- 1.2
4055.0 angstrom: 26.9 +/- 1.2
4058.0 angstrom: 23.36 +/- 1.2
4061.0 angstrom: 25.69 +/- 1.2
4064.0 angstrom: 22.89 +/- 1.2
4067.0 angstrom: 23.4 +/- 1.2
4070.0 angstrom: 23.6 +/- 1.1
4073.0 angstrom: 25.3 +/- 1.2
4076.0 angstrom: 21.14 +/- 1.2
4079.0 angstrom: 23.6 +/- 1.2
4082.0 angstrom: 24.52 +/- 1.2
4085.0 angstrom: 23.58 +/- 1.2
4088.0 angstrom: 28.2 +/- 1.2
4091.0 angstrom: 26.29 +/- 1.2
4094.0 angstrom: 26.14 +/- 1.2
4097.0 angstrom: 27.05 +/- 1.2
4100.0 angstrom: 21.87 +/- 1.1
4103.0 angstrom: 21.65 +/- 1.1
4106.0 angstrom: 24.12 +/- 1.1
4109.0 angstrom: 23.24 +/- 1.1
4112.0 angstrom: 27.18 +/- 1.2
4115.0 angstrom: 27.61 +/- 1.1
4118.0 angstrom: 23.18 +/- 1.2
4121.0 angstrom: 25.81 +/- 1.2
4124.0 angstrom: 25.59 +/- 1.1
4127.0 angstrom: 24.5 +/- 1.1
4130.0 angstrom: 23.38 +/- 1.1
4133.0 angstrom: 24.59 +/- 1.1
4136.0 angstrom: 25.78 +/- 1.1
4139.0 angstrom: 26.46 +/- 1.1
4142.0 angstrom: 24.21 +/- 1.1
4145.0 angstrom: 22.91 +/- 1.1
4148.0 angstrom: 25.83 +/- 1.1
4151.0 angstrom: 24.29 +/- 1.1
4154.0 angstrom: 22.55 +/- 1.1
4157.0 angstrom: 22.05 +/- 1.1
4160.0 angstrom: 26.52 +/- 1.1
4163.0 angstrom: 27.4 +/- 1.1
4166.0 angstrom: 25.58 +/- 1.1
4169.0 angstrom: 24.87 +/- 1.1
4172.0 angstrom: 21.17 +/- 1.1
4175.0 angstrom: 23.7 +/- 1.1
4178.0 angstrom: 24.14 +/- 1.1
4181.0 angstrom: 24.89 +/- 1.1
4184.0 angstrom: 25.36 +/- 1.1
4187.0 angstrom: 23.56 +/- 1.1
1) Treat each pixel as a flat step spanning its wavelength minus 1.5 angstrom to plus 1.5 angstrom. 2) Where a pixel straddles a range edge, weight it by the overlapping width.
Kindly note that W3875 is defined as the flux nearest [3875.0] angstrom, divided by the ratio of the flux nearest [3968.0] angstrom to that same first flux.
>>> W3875 74.3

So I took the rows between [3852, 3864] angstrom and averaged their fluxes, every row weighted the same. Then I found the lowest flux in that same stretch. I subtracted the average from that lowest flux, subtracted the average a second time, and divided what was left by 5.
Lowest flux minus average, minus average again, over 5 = -2.7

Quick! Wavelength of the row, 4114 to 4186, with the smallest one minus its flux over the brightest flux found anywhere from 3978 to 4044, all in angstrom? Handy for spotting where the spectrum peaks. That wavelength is 4115.0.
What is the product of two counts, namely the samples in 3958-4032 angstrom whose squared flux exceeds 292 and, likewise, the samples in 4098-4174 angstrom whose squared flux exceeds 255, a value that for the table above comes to 475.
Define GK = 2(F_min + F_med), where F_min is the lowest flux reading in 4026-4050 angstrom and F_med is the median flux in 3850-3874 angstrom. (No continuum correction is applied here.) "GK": 57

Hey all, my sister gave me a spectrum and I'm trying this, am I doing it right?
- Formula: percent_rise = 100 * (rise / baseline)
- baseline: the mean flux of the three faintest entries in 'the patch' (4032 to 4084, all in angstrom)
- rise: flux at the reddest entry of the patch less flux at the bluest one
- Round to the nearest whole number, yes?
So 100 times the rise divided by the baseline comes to 18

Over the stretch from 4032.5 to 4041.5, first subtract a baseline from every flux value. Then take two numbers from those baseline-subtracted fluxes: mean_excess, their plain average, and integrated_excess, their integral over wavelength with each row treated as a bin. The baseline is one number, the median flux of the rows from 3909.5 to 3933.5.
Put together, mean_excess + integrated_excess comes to 77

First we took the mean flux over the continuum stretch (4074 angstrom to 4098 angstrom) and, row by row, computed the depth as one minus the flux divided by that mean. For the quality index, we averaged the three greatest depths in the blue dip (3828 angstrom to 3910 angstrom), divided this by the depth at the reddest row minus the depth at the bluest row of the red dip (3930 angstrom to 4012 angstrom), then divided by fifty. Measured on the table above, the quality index 0.0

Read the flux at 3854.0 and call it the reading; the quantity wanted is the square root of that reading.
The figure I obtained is 3.1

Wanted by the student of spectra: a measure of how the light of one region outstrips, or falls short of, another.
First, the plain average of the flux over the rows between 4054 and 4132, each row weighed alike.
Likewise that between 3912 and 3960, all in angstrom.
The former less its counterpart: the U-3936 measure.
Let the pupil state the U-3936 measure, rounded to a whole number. 11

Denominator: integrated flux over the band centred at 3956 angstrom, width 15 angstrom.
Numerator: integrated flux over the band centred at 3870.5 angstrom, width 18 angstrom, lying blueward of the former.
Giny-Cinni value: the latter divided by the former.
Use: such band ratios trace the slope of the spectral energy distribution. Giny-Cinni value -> 0.9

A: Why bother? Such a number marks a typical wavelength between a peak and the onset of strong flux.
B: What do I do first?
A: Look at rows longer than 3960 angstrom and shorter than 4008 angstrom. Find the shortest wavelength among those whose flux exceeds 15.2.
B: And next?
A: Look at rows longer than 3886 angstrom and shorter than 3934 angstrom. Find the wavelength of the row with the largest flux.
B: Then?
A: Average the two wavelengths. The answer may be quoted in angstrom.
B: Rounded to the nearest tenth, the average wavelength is 3944.0 angstrom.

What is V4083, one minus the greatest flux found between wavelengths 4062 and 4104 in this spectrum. -27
